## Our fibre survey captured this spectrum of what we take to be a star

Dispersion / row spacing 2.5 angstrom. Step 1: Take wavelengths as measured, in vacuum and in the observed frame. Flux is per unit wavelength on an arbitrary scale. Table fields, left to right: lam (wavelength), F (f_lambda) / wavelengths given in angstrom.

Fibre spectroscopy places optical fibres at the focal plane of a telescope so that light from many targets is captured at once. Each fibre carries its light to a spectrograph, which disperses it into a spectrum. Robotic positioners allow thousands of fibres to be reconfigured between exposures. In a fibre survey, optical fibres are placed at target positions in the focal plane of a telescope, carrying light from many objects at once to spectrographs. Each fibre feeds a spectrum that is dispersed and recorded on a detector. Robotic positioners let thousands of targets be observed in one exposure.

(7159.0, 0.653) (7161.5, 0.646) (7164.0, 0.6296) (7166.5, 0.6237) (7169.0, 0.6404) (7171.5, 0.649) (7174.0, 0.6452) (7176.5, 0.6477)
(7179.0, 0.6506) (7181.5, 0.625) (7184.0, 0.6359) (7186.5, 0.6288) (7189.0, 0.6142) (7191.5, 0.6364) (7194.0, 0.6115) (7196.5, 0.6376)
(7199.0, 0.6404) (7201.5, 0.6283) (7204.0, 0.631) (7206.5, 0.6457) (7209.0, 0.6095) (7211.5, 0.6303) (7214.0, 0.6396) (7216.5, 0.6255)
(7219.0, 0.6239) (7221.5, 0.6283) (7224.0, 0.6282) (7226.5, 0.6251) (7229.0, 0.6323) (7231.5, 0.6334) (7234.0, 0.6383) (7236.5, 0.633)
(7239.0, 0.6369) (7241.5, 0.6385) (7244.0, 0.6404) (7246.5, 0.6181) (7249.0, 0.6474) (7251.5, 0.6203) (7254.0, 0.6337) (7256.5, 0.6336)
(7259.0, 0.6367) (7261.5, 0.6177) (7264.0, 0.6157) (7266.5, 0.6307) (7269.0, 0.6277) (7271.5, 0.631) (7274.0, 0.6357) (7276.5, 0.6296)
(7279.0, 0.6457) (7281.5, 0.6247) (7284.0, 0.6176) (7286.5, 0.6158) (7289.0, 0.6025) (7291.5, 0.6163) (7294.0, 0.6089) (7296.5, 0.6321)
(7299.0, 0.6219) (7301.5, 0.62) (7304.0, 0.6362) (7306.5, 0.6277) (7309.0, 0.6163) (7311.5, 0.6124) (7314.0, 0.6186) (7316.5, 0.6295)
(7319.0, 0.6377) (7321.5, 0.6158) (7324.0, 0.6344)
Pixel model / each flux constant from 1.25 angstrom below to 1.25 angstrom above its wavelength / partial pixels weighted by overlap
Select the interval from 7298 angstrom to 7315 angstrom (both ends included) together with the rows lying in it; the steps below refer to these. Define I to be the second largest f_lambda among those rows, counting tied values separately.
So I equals 0.6277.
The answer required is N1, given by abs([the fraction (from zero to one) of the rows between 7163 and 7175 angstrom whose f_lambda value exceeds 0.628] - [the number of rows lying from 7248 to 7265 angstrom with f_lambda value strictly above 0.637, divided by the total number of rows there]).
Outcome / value 0.66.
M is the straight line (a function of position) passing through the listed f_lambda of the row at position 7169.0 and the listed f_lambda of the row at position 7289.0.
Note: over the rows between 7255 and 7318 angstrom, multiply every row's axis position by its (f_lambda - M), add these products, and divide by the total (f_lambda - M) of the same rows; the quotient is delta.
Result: 7288.9 angstrom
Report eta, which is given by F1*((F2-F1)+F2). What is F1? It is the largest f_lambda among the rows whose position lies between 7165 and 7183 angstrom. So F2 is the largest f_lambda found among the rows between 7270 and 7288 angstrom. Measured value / 0.417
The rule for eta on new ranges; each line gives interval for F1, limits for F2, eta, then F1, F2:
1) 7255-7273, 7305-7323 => 0.407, 0.6367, 0.6377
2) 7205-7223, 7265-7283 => 0.417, 0.6457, 0.6457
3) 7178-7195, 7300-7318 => 0.405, 0.6506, 0.6362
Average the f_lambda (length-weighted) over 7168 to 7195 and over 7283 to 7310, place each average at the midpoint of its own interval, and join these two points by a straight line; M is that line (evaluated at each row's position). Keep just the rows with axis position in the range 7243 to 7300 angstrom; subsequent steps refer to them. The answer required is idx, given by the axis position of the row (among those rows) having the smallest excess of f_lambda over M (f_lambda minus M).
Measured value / 7289.0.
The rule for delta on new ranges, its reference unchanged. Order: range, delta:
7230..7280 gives 7257.8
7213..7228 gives 7218.7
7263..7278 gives 7271.5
